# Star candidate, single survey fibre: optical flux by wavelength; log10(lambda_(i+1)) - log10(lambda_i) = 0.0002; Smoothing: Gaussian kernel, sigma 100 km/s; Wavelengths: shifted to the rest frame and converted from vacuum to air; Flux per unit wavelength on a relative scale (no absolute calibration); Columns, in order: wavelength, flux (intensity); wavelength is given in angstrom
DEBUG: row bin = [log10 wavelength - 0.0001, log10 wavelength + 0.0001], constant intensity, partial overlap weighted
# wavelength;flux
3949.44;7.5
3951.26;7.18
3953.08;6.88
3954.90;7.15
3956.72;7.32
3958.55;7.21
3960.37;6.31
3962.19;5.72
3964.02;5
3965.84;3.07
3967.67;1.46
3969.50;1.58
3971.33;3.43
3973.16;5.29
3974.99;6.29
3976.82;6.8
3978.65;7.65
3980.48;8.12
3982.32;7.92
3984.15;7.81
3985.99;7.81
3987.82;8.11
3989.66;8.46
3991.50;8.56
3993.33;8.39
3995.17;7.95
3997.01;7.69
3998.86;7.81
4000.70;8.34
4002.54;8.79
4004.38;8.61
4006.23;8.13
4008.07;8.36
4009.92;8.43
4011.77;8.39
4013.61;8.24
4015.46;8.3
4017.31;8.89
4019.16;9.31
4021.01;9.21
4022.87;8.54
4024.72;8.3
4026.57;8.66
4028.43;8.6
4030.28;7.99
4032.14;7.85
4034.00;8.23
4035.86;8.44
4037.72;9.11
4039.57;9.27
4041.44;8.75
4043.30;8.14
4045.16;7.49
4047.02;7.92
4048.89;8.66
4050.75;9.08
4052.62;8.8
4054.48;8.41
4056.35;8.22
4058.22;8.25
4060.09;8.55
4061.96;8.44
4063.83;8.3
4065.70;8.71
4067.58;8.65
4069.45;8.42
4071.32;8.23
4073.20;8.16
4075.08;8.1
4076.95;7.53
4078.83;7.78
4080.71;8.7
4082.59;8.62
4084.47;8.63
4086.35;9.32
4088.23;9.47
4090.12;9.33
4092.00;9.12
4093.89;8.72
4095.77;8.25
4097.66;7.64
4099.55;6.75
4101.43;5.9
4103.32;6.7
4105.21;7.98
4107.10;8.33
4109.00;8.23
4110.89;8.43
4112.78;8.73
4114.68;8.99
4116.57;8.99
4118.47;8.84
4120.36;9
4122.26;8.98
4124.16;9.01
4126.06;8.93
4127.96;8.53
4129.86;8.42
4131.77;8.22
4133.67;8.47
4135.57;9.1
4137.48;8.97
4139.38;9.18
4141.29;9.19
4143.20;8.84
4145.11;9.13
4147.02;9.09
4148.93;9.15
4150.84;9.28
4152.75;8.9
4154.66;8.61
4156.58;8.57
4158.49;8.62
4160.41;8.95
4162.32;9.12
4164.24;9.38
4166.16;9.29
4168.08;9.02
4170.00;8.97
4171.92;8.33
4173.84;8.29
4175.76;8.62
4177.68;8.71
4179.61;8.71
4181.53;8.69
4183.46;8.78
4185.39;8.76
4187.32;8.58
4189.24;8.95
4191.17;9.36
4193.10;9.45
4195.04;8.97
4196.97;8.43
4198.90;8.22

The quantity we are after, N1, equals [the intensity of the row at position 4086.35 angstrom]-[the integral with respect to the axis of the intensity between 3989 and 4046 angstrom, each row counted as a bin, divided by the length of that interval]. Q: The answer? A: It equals 0.9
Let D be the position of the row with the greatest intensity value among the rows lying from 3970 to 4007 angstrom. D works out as 4002.54 angstrom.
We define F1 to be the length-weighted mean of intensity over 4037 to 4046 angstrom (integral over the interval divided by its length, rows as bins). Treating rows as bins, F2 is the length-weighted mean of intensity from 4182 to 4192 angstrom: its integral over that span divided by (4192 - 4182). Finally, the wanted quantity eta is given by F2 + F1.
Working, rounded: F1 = 8.6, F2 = 8.87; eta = 17.4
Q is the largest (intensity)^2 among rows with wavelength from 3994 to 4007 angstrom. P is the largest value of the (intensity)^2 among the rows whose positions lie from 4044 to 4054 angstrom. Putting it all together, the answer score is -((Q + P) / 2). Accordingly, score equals -80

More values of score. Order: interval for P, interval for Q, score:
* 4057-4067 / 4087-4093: -83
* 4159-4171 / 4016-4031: -87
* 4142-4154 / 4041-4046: -81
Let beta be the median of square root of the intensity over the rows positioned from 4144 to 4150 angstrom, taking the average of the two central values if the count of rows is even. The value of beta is 3.02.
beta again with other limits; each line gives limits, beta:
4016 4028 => 2.96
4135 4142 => 3.02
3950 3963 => 2.67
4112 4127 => 3.00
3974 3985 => 2.78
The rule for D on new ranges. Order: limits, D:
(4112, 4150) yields 4141.29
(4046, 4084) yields 4050.75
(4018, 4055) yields 4019.16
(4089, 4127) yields 4090.12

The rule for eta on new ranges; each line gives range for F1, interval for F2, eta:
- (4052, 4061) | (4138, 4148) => 17.5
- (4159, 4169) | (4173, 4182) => 17.7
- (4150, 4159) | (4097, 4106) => 15.8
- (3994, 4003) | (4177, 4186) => 16.8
